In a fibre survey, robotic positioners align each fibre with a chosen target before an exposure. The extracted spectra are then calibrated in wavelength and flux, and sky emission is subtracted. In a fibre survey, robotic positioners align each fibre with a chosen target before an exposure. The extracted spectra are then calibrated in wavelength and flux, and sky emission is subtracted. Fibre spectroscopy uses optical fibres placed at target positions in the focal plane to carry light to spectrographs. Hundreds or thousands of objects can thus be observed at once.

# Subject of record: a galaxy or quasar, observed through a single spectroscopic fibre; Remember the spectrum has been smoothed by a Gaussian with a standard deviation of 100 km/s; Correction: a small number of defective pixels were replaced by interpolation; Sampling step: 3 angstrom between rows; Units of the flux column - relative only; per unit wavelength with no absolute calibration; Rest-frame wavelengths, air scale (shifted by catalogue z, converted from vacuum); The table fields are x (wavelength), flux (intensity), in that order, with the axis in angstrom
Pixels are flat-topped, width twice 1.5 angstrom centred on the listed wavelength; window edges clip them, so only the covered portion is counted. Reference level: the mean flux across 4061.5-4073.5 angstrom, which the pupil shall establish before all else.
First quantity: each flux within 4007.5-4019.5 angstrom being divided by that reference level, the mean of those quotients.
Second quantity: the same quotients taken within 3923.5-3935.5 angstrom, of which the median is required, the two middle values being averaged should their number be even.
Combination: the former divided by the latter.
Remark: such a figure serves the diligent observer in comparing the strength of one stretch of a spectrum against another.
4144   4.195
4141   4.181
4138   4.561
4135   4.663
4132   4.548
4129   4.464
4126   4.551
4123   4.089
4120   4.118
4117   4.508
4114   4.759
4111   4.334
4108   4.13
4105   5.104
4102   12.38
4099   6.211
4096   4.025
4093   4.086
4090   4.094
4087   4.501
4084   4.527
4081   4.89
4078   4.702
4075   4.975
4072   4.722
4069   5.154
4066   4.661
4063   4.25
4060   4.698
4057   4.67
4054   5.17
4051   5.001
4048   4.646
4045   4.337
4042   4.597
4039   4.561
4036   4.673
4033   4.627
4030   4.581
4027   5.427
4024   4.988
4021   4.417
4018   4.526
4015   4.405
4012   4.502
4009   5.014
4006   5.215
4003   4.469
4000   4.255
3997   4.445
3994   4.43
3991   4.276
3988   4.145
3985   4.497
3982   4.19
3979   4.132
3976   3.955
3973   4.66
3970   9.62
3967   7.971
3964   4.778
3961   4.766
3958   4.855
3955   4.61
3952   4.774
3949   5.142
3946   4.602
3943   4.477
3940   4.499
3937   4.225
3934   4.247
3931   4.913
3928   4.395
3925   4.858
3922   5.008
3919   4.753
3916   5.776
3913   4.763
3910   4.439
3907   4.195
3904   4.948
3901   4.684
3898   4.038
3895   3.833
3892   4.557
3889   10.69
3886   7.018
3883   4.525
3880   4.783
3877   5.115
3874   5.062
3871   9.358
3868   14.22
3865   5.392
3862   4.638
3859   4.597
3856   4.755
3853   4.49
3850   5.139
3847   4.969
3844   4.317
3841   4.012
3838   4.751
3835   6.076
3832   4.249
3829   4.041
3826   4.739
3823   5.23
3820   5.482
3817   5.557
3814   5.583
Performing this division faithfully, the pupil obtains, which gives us 1.00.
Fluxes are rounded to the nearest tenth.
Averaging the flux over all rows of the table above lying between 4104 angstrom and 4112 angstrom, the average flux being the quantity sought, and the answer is 4.5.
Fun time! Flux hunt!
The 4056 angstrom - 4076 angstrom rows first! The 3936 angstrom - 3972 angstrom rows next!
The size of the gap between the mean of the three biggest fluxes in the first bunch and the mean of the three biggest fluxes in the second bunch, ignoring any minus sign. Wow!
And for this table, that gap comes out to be 2.6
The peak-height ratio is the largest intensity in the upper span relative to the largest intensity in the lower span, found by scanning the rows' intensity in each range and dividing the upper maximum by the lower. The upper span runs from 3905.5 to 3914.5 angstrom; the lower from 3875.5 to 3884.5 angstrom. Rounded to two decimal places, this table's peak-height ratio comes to 0.93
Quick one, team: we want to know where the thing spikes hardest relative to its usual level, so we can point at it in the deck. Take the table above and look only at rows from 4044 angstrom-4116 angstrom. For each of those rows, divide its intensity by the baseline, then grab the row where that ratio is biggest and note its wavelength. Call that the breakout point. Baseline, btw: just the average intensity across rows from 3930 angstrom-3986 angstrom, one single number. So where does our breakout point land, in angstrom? 4102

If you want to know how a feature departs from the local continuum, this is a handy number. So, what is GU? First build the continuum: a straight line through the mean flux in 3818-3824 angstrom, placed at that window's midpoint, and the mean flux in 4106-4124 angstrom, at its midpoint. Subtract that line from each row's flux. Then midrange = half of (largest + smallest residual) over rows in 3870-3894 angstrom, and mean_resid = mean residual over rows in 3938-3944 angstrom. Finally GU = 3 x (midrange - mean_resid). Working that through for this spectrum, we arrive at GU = 8.8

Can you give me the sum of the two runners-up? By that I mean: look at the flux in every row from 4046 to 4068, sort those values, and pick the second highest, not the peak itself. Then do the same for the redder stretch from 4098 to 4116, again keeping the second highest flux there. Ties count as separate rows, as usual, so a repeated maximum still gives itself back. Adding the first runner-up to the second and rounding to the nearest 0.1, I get 11.2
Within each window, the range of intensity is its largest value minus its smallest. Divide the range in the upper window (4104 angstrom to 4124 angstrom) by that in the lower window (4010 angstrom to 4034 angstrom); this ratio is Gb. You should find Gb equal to 1.0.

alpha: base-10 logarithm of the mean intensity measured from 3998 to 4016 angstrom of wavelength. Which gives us 0.67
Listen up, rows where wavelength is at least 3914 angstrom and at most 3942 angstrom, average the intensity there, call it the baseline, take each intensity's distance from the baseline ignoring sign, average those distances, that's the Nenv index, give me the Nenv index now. 0.36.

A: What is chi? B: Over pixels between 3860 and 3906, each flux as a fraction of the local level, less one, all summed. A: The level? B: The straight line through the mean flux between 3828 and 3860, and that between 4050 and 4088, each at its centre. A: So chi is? 4.8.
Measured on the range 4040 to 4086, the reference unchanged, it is -0.1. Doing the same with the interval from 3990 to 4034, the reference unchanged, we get -0.3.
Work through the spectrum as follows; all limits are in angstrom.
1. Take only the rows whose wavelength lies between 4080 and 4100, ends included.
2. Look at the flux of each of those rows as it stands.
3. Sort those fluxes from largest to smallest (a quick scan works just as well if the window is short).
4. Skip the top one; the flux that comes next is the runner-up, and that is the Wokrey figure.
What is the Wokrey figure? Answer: 4.89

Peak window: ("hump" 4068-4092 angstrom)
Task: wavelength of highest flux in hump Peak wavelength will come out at 4069 angstrom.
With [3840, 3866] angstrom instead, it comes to 3865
